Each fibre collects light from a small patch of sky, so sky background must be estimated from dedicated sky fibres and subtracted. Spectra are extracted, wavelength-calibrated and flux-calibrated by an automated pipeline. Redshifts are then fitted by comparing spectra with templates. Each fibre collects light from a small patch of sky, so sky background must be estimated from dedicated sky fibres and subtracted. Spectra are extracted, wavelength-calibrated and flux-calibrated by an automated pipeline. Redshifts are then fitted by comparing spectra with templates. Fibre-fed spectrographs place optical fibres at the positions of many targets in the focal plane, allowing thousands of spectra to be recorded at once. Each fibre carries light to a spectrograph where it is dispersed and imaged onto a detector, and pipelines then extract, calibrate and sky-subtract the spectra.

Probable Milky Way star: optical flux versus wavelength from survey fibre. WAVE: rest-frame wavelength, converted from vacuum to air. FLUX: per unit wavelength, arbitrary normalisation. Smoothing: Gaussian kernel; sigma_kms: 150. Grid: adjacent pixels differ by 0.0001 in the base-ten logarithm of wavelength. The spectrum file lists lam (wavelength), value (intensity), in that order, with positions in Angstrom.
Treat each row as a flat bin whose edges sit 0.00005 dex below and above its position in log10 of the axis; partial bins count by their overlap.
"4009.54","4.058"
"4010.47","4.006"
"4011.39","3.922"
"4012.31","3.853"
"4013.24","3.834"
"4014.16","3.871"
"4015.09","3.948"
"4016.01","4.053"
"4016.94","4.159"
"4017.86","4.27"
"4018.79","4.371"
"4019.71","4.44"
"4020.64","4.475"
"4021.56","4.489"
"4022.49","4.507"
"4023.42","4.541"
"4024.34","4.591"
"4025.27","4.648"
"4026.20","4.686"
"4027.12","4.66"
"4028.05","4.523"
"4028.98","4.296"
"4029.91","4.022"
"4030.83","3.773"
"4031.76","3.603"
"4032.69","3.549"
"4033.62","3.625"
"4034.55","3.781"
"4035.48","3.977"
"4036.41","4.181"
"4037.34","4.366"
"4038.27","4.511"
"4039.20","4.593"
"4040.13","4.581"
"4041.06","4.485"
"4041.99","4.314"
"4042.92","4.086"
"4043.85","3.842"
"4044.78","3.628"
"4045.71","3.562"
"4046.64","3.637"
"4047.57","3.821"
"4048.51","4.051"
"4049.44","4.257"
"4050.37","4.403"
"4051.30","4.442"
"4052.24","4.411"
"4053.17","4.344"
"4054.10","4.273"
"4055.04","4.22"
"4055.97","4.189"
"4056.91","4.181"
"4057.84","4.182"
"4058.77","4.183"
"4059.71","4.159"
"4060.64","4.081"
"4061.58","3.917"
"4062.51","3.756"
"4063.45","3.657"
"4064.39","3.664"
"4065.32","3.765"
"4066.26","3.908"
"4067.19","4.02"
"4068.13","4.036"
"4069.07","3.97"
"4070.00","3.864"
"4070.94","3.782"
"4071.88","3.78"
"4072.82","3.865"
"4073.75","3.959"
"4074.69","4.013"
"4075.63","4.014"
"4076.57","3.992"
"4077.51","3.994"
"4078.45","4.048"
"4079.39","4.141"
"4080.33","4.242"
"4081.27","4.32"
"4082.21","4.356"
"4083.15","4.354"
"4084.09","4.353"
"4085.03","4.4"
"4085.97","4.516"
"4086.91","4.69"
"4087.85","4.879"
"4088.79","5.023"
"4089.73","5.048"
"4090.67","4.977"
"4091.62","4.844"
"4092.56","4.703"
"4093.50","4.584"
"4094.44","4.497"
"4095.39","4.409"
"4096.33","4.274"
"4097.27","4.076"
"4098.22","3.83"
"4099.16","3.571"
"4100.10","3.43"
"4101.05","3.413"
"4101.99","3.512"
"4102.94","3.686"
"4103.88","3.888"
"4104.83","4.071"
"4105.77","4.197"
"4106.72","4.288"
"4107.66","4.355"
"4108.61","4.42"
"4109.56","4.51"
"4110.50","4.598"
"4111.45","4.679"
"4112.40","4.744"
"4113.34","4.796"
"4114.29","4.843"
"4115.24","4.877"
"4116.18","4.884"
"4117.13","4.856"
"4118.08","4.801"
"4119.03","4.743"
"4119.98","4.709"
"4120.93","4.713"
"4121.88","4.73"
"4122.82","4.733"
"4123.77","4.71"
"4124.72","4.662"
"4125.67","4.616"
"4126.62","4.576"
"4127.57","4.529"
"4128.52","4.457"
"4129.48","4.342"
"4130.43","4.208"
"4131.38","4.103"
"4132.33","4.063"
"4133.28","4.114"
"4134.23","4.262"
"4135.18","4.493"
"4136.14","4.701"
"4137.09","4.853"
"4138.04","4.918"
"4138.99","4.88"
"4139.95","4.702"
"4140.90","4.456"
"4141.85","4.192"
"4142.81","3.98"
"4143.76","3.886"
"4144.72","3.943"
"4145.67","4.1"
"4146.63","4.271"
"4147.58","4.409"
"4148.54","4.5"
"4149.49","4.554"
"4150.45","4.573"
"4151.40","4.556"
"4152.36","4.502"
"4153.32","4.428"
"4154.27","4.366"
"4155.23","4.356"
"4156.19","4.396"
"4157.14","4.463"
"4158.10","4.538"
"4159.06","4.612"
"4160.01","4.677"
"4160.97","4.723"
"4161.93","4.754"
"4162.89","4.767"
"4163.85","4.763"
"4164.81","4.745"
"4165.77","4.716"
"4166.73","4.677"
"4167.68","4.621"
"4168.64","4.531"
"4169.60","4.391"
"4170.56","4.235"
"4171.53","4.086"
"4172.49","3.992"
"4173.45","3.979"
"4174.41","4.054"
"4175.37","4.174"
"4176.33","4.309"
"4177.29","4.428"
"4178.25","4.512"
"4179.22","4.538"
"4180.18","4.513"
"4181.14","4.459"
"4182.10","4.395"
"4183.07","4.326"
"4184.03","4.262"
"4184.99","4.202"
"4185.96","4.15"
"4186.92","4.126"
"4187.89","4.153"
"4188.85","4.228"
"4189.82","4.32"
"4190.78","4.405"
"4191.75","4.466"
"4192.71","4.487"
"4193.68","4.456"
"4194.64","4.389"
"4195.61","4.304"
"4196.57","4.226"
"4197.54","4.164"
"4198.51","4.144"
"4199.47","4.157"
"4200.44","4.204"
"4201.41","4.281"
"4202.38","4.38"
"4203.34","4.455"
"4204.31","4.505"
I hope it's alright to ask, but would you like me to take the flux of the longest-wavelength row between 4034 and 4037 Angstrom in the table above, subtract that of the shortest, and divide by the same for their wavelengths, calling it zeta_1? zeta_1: 0.22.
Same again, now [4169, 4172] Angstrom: -0.16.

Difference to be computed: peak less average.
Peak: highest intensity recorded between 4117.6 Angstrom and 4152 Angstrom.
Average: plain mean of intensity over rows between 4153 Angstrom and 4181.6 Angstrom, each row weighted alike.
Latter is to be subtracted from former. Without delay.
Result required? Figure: 0.46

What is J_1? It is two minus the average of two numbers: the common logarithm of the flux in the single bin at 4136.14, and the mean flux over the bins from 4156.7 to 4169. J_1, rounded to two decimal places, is -0.67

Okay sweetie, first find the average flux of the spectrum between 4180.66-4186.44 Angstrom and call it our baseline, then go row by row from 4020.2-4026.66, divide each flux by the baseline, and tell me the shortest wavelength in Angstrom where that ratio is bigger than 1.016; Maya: 4020.64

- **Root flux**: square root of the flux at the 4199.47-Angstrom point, 2.04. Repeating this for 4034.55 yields 1.94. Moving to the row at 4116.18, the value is 2.21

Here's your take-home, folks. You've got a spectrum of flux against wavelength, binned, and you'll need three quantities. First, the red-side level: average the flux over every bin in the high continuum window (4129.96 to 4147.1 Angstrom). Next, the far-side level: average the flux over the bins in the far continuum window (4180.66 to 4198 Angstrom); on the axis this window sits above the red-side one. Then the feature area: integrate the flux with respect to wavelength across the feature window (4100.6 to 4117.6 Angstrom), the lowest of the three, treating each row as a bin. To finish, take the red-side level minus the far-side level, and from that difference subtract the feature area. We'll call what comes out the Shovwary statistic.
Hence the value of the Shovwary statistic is -74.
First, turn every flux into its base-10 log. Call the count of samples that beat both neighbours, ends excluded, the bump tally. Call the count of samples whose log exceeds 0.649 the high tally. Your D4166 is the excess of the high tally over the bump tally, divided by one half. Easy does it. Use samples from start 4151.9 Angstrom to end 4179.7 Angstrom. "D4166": 30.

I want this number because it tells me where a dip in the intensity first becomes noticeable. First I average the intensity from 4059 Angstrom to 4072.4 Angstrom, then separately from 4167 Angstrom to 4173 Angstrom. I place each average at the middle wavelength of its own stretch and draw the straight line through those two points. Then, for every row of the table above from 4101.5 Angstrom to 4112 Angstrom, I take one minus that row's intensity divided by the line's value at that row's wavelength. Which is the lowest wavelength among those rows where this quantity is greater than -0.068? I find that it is 4101.99 Angstrom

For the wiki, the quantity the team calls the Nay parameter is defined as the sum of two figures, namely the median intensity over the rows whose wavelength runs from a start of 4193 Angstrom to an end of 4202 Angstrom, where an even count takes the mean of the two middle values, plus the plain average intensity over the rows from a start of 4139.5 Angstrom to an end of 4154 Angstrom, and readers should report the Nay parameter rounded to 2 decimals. 8.56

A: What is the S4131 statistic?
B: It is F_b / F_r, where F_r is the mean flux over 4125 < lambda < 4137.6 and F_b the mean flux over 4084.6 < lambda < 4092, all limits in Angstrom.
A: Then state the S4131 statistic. 1.09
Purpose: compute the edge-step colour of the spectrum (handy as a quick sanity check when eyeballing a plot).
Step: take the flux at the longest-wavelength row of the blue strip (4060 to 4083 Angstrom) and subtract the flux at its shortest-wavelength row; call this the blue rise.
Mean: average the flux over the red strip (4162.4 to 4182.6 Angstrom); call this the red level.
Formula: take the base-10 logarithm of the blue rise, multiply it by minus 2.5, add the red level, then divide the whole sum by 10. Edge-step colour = 0.582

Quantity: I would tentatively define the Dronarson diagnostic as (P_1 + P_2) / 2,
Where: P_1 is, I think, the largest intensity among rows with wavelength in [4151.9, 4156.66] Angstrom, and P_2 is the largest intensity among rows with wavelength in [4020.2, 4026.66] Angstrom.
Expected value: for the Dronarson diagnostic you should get 4.59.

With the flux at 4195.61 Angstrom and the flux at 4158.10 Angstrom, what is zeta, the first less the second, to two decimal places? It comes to -0.23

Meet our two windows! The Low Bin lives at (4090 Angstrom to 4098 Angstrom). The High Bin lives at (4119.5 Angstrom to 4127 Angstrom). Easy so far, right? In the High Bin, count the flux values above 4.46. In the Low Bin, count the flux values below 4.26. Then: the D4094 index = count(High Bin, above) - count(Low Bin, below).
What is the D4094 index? 7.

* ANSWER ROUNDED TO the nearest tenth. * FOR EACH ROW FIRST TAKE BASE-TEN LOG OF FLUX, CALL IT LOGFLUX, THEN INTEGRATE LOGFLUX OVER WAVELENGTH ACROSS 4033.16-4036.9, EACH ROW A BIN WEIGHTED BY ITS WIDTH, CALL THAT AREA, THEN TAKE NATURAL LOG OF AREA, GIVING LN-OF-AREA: 0.8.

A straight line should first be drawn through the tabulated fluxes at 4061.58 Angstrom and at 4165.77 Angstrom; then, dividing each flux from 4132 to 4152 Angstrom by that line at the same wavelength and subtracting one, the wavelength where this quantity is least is 4143.76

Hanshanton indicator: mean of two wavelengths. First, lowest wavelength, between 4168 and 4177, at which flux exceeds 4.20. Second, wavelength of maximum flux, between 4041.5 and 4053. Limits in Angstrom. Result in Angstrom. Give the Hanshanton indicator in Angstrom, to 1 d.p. 4110.0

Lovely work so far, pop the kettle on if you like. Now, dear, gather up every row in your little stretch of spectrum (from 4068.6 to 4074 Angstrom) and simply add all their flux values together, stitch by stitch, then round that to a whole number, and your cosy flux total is 23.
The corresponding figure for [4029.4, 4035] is 22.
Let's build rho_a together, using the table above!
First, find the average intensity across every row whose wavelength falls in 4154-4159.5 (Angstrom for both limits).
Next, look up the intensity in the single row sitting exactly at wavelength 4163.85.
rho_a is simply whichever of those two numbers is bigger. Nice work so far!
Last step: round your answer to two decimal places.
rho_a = 4.76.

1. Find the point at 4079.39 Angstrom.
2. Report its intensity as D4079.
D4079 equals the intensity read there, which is 4.141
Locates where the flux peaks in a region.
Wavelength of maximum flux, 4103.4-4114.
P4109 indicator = 4113.34 Angstrom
